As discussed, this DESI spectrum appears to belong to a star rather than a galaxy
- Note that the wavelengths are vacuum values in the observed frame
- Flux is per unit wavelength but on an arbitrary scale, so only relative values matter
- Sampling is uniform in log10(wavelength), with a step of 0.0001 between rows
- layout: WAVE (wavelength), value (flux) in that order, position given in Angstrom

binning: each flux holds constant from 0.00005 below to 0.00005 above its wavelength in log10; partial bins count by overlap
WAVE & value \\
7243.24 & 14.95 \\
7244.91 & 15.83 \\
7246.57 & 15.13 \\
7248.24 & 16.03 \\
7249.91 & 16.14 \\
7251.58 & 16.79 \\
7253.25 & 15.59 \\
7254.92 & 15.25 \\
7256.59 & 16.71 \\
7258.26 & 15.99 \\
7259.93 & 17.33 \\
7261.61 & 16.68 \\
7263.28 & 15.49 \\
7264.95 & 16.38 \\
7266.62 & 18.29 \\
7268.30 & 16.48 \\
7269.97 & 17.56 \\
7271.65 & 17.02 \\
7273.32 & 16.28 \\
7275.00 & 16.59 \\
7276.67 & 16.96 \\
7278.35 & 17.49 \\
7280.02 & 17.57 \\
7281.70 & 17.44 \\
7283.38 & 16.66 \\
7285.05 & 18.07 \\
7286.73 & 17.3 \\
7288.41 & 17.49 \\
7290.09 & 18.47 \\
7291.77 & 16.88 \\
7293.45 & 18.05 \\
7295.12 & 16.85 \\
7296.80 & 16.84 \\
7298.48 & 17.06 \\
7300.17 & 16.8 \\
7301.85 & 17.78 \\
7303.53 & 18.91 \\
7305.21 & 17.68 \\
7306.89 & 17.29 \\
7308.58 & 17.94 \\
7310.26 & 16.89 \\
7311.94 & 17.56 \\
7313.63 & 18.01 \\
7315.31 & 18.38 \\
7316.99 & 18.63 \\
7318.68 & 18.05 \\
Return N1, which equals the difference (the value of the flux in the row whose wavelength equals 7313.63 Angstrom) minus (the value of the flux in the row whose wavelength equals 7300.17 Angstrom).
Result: 1.2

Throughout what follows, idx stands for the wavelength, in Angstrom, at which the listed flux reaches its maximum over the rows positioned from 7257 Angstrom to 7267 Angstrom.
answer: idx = 7266.62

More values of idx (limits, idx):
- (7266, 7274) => 7266.62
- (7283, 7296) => 7290.09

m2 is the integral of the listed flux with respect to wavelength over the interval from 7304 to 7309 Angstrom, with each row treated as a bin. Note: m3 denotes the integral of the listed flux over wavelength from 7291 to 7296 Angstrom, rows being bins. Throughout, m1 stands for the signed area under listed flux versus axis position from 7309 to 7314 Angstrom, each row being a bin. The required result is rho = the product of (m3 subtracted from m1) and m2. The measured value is 82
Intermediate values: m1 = 87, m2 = 88.5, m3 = 86.5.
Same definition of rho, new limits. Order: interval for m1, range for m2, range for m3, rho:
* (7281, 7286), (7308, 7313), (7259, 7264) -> 390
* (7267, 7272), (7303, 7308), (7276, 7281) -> -109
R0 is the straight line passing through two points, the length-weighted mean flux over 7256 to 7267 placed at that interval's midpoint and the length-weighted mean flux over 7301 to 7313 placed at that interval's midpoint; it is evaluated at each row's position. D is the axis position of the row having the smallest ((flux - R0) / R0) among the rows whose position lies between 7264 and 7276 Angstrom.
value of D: 7273.32 Angstrom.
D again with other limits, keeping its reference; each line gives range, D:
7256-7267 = 7263.28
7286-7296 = 7295.12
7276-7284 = 7283.38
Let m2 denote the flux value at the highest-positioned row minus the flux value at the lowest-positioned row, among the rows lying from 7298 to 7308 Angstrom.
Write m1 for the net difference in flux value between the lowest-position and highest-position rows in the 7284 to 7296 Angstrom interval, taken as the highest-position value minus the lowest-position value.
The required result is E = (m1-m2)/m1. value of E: 1.2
